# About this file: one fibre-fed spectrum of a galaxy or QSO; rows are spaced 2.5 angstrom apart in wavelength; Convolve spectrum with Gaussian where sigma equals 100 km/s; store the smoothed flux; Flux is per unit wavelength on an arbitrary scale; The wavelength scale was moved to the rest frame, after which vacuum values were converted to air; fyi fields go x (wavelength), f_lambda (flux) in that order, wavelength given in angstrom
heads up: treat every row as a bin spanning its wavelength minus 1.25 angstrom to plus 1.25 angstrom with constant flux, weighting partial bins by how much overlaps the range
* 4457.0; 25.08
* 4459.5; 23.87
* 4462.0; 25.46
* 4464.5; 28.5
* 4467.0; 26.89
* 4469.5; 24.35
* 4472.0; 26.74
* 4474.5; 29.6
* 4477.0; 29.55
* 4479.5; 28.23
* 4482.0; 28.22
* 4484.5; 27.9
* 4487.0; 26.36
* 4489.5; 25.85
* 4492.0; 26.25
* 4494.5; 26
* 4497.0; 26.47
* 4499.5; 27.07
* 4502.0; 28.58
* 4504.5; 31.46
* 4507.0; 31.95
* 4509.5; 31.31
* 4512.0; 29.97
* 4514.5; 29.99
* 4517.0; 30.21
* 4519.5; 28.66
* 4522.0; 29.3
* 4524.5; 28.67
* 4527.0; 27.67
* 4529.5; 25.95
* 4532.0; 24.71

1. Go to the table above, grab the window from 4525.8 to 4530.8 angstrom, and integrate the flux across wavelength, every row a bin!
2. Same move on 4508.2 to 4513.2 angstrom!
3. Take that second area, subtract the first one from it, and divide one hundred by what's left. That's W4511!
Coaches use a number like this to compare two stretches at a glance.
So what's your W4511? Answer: 5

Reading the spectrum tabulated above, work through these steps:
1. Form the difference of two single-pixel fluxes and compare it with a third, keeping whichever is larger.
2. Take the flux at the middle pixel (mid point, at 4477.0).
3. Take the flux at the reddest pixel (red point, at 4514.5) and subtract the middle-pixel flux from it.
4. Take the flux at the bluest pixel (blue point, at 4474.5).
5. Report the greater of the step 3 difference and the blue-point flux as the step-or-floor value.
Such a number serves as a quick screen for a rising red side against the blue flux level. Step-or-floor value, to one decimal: 29.6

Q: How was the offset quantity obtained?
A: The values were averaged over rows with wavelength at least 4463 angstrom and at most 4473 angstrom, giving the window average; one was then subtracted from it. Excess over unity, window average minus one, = 25.6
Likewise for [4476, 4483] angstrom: 27.7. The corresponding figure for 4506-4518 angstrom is 29.7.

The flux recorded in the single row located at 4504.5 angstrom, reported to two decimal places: 31.46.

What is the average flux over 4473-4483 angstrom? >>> 28.9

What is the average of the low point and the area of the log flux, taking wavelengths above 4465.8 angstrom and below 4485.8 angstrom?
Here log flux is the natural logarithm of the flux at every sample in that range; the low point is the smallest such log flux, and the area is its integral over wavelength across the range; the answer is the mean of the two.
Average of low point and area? 34.8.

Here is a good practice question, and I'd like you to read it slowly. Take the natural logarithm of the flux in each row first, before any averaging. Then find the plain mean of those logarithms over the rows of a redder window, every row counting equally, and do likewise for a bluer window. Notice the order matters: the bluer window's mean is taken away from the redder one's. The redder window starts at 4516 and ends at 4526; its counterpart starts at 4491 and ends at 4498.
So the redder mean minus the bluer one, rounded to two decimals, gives 0.11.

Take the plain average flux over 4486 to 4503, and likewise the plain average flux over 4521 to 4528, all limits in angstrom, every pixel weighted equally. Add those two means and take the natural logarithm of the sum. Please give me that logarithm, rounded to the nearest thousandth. 4.011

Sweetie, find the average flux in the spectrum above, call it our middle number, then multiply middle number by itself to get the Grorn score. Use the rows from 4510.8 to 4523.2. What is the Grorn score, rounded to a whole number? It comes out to 878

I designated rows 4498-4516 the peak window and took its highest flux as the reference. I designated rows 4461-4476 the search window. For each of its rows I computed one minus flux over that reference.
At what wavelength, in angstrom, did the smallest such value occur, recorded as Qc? 4474.5 angstrom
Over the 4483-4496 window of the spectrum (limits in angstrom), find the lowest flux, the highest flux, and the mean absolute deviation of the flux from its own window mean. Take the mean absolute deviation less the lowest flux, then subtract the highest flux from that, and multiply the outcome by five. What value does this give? -266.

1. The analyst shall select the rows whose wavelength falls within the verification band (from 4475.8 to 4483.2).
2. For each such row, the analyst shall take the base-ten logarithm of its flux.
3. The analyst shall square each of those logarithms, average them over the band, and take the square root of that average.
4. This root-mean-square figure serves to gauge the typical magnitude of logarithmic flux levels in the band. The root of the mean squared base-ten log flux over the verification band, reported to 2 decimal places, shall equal 1.46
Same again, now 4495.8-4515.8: 1.47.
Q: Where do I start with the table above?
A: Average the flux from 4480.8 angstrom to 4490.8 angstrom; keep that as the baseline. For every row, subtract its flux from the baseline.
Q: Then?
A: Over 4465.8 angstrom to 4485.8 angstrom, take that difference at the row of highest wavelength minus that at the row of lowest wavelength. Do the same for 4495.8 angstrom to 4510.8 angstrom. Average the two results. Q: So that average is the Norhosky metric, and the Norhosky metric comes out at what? -2.9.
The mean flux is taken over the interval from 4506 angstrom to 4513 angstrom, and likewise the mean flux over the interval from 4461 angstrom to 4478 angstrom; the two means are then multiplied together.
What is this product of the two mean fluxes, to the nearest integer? 848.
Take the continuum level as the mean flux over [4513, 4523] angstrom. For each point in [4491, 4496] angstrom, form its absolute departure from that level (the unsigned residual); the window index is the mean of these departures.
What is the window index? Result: 3.4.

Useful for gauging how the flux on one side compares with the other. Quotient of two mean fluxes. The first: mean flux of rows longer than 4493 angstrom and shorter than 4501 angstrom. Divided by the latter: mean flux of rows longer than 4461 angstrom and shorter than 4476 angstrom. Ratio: 0.98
